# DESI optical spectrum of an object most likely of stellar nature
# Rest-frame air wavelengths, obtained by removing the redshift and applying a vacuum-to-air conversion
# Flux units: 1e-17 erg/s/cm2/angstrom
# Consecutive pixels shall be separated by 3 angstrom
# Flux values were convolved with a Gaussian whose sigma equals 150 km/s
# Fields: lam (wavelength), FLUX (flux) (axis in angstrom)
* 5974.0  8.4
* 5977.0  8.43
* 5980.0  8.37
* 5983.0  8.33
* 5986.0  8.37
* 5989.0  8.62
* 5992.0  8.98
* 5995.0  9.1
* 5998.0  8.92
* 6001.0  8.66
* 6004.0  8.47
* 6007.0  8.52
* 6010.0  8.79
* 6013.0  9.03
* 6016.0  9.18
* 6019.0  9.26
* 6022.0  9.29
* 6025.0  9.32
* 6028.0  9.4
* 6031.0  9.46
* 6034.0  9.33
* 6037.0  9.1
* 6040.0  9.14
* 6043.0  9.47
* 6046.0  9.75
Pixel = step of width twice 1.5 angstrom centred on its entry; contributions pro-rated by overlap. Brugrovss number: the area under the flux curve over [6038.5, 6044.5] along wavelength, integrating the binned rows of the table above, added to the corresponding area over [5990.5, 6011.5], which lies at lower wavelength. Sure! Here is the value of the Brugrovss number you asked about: 240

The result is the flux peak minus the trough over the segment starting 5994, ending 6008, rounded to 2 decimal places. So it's 0.63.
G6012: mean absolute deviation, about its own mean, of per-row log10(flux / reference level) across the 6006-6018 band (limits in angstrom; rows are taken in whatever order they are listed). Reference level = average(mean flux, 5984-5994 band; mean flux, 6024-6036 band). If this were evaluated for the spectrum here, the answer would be 0.011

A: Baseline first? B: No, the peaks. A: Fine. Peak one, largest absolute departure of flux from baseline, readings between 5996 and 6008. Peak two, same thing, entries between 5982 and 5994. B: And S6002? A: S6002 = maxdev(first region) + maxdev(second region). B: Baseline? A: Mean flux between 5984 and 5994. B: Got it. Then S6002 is 0.59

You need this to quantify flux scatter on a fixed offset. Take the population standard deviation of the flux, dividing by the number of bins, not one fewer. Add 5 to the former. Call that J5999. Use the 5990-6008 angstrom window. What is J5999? 5.24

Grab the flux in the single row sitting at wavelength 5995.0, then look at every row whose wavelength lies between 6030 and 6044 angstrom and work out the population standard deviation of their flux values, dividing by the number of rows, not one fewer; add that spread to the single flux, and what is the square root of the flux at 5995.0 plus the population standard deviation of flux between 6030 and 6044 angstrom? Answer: 3.04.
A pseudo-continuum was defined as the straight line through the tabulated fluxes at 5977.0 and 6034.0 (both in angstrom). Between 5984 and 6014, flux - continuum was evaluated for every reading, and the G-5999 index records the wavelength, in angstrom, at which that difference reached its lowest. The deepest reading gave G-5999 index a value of 6004.0 angstrom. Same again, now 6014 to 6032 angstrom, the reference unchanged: 6025.0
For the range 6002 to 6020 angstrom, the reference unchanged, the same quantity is 6004.0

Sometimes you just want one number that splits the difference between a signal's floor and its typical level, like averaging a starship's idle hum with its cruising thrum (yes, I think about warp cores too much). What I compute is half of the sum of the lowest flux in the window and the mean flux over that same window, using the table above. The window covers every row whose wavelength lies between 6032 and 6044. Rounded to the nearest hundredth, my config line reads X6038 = 9.18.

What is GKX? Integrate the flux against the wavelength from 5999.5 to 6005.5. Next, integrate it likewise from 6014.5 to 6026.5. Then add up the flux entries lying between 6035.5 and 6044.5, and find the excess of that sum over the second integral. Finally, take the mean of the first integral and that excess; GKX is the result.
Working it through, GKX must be -16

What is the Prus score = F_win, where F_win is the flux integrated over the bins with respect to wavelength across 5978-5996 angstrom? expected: 155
